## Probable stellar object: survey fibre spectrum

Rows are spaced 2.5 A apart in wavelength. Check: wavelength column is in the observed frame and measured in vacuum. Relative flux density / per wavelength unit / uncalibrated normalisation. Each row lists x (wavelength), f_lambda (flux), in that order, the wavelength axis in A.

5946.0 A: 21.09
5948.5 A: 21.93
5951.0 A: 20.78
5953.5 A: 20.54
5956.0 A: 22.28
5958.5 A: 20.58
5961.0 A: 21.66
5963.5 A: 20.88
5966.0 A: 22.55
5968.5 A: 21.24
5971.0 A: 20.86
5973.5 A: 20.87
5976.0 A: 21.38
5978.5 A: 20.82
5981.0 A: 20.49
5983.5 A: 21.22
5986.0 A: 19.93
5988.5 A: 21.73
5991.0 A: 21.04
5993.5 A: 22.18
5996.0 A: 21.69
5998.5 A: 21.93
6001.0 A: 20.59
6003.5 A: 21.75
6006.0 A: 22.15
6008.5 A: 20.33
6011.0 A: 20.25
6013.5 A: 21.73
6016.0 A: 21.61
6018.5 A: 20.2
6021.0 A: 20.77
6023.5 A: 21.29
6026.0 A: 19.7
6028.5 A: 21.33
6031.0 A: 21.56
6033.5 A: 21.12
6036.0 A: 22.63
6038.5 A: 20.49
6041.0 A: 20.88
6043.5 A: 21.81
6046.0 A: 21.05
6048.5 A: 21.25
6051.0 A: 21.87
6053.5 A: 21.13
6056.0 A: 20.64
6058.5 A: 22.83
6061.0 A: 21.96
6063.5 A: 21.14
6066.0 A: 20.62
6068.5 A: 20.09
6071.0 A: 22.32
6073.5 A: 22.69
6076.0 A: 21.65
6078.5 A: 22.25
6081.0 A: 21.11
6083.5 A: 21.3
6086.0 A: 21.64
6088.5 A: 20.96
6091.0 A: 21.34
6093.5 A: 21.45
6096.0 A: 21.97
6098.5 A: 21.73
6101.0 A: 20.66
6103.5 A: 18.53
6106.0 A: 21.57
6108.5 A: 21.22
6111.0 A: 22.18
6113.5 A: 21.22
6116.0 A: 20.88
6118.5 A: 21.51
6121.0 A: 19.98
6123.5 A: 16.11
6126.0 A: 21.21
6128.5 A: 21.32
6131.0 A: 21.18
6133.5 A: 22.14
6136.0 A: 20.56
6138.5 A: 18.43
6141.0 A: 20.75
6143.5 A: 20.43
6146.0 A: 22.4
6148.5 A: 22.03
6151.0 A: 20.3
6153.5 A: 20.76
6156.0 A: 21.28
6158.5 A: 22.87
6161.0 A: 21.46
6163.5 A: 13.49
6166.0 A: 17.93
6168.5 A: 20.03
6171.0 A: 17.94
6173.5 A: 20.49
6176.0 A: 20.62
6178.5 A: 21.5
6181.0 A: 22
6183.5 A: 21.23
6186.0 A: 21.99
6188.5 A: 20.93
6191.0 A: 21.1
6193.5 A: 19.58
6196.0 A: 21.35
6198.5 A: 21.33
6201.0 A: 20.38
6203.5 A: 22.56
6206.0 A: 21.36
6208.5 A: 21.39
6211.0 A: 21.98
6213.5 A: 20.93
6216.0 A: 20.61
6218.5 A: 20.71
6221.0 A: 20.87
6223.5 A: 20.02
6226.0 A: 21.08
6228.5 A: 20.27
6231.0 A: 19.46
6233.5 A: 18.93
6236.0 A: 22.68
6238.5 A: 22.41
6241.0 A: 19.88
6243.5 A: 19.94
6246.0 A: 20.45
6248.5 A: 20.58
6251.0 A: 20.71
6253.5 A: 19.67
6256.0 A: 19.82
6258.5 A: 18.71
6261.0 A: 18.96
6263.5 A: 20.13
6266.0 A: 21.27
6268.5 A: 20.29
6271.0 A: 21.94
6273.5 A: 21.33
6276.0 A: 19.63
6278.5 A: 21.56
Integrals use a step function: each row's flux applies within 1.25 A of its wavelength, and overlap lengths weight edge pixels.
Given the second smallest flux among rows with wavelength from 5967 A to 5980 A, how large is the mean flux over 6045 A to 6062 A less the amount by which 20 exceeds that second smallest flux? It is 22.4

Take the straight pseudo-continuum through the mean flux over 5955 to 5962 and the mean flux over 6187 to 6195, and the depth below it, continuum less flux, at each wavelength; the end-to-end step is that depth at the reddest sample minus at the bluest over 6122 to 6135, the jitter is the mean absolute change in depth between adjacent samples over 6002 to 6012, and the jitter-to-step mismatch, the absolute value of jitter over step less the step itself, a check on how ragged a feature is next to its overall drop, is 5.9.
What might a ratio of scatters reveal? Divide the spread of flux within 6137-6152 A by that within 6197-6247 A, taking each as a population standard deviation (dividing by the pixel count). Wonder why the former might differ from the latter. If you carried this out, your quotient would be 1.3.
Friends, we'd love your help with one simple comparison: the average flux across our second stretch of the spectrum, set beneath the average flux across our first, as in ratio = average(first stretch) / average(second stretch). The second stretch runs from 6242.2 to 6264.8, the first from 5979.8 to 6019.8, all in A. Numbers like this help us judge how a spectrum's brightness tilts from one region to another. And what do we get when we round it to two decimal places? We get 1.06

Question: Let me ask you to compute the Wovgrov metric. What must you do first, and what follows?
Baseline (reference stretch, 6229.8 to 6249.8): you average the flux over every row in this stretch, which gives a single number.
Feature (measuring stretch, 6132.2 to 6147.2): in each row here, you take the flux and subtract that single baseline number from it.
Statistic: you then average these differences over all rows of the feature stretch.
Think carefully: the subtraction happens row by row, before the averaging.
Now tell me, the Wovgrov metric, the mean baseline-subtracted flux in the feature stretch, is 0.24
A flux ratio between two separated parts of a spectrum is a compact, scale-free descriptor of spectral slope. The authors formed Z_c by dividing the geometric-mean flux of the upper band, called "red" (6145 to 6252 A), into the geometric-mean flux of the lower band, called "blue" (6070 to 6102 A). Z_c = 1.05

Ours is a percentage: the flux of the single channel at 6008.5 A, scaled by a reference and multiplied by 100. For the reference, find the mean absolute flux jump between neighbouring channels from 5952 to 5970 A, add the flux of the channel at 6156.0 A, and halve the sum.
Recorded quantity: 179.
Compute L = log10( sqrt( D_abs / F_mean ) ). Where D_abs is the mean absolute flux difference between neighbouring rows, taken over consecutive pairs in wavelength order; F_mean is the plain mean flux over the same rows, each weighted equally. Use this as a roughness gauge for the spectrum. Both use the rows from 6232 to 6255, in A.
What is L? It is -0.65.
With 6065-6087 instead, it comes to -0.71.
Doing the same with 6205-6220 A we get -0.85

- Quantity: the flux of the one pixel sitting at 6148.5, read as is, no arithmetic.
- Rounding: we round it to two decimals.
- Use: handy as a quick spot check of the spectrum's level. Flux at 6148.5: 22.03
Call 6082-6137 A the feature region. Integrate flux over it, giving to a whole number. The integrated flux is 1152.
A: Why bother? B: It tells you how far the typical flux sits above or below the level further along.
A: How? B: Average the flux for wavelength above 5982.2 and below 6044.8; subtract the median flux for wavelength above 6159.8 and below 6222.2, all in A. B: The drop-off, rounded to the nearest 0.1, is 0.3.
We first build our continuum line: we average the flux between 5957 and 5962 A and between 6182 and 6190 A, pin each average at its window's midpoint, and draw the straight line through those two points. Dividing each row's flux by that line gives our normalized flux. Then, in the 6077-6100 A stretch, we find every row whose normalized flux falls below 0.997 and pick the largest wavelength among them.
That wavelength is 6088.5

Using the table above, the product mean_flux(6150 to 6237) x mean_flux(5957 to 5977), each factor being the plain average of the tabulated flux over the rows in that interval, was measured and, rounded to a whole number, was 438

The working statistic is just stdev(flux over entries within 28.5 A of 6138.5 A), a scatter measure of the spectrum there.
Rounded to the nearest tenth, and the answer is 2.1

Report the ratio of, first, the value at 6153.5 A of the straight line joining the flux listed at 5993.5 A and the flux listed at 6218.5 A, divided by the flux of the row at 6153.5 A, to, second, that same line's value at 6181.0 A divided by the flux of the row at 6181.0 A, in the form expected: 1.069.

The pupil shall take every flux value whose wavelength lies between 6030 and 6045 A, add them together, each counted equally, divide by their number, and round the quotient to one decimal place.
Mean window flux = 21.4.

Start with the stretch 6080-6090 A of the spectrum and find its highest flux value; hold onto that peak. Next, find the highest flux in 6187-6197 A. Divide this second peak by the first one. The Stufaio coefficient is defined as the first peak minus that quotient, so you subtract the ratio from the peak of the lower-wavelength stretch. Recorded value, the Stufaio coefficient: 20.7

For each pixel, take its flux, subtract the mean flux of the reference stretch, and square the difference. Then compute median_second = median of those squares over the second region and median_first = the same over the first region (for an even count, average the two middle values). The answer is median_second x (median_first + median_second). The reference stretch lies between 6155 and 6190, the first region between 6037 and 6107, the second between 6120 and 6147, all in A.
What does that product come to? 1.9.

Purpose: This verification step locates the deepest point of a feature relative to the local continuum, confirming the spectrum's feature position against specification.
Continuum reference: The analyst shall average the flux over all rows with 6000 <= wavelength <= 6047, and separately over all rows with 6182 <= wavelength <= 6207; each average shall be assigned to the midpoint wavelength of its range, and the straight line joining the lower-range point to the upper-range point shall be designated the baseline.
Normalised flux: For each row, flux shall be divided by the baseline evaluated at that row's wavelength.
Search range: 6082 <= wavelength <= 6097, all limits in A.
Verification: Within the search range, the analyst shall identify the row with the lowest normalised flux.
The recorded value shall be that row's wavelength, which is 6088.5 A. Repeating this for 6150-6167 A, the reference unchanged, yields 6163.5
